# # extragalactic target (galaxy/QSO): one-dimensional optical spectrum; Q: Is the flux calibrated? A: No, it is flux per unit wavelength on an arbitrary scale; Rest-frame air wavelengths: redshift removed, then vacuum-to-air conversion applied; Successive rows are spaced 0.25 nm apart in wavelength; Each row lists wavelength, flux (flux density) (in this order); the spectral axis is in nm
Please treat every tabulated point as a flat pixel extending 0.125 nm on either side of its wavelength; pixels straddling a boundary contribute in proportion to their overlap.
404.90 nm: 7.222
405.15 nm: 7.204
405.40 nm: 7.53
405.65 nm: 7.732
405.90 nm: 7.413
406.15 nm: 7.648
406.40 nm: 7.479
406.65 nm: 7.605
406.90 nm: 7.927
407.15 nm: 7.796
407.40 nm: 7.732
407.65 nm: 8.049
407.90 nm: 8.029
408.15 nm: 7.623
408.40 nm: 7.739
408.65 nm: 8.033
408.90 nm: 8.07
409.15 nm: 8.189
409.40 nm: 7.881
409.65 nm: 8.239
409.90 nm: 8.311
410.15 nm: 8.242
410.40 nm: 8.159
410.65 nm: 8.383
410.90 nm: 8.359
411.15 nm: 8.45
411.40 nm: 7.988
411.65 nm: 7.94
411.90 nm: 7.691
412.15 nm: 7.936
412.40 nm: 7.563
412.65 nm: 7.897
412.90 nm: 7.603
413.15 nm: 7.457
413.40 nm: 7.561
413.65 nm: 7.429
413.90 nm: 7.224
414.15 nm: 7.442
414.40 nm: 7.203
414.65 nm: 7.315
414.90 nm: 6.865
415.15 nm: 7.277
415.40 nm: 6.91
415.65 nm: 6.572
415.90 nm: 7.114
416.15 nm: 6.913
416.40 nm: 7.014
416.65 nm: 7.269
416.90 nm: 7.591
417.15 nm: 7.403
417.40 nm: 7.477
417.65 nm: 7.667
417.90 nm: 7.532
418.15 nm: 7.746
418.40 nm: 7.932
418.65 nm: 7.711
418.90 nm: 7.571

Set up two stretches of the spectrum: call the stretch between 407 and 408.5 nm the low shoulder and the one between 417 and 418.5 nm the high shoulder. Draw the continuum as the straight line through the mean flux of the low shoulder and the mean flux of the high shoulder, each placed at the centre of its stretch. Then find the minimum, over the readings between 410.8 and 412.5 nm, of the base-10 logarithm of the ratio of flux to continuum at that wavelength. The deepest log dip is -0.010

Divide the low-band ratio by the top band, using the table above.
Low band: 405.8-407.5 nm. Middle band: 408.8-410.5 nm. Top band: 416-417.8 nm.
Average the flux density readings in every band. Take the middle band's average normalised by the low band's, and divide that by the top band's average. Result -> 0.145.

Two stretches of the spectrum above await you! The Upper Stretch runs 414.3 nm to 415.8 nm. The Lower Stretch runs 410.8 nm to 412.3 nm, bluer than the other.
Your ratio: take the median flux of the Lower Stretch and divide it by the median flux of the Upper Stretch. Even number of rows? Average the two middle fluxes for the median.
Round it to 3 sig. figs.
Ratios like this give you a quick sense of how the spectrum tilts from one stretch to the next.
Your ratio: 1.13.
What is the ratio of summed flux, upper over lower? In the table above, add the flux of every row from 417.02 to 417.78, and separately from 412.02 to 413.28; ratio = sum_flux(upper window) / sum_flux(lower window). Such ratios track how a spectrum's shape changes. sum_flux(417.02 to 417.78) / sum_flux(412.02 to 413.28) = 0.59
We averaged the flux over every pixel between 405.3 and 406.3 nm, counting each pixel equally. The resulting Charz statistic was 7.58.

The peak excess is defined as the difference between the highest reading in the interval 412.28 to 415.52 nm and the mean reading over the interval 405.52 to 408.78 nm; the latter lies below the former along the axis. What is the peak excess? 0.1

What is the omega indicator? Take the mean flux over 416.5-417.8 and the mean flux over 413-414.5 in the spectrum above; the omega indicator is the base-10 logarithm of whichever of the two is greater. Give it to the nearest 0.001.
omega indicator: 0.874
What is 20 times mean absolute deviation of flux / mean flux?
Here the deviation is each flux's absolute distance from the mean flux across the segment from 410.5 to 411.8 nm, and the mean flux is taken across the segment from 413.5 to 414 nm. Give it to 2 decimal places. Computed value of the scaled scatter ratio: 0.57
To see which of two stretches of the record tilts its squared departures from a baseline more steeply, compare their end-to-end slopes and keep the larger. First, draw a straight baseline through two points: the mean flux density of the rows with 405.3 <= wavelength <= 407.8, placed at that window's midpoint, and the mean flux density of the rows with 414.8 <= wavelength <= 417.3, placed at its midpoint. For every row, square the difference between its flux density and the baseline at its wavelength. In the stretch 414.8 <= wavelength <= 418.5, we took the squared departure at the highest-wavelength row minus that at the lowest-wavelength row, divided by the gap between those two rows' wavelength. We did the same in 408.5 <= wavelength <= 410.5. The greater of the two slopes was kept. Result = 0.25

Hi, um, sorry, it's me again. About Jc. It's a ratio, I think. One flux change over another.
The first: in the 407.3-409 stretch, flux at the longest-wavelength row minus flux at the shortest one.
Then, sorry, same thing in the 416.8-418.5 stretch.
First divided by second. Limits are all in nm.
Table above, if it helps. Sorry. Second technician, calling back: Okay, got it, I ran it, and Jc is 1.0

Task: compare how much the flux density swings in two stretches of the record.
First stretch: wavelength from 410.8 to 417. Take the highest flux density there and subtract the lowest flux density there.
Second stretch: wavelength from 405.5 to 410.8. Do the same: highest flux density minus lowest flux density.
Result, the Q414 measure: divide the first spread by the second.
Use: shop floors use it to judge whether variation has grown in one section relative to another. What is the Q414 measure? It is 1.9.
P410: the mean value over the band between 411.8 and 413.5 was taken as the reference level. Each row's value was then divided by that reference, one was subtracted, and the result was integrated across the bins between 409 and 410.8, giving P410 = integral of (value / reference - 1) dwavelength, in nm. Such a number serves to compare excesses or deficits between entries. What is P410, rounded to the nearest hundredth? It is 0.12 nm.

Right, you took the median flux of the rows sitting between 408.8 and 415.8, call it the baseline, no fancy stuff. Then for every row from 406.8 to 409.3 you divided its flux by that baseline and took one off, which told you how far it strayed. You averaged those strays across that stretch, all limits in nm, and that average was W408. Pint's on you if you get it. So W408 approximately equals 0.02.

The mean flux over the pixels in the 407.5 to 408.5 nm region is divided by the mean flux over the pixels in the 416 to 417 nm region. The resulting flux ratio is 1.09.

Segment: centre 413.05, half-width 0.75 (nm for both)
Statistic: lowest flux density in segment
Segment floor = 7.429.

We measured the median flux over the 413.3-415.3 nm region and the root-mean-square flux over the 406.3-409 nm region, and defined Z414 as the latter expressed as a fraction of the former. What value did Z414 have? 1.07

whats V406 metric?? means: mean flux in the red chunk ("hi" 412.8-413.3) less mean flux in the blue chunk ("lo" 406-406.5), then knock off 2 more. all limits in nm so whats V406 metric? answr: -2.0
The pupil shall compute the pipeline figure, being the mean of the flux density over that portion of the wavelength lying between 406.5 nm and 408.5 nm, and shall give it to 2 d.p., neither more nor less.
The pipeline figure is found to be 7.81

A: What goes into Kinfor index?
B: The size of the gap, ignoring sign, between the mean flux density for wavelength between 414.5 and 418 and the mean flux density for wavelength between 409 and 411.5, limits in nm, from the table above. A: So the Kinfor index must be 1.01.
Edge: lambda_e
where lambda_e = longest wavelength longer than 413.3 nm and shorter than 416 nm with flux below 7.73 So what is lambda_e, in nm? 415.90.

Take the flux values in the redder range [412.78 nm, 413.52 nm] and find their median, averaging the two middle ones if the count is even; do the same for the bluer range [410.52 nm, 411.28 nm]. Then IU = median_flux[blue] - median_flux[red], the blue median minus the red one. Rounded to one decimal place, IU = 0.8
